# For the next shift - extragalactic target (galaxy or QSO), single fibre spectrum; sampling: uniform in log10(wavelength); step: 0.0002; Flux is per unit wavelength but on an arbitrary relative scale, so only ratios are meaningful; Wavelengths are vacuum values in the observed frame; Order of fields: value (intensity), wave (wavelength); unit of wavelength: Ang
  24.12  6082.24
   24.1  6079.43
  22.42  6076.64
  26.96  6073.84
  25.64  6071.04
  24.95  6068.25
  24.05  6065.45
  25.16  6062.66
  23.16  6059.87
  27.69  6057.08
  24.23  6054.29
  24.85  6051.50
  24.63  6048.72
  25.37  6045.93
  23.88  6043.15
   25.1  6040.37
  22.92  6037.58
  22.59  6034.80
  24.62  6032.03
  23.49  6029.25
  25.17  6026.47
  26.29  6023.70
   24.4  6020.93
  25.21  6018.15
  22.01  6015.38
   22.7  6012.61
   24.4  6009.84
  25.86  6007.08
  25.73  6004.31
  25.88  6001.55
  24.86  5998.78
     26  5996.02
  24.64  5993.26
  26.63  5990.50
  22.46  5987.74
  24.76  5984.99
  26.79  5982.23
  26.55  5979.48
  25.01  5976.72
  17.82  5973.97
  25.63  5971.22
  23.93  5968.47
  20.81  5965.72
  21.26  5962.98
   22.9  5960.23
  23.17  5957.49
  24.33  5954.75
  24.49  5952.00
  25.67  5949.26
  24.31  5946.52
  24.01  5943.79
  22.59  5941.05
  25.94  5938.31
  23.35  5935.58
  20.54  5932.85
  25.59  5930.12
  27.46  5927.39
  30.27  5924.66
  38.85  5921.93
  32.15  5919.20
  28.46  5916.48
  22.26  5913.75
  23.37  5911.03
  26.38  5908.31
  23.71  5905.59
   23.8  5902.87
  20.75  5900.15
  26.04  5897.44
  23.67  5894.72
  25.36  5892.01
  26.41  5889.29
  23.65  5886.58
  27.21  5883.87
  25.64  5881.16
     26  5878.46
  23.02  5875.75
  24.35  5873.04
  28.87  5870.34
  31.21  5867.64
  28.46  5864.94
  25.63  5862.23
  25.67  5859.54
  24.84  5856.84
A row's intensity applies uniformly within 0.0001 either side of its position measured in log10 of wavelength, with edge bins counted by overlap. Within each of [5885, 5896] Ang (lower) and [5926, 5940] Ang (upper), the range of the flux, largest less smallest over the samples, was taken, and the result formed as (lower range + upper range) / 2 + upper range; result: 12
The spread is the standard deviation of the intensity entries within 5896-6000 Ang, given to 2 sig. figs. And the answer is 3.5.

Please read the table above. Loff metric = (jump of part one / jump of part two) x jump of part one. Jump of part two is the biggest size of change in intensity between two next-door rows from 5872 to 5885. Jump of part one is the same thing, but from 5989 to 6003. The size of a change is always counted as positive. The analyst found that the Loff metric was 1.3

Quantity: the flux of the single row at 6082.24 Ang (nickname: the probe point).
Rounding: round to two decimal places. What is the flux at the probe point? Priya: 24.12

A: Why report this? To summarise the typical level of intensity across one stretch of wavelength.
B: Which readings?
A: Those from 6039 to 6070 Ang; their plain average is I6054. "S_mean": 24.8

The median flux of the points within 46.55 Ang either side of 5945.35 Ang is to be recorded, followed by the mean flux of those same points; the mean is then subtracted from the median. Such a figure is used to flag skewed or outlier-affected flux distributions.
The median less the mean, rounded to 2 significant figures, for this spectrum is -0.56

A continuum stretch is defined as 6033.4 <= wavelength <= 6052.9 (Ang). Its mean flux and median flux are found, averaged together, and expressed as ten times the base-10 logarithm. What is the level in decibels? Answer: 13.9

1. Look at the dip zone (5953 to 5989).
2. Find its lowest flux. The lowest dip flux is 17.82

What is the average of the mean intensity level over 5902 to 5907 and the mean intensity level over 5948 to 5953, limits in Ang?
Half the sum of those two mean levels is 24.4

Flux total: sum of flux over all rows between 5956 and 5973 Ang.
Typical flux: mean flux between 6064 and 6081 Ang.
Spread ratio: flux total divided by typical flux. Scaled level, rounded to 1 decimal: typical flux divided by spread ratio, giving 4.4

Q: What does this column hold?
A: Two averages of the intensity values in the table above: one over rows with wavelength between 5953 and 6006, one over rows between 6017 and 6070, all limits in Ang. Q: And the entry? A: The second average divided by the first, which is 1.02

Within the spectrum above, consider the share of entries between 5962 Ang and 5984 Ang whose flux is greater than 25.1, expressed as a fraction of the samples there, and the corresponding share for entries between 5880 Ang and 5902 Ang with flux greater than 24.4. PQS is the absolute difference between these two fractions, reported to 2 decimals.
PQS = 0.25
